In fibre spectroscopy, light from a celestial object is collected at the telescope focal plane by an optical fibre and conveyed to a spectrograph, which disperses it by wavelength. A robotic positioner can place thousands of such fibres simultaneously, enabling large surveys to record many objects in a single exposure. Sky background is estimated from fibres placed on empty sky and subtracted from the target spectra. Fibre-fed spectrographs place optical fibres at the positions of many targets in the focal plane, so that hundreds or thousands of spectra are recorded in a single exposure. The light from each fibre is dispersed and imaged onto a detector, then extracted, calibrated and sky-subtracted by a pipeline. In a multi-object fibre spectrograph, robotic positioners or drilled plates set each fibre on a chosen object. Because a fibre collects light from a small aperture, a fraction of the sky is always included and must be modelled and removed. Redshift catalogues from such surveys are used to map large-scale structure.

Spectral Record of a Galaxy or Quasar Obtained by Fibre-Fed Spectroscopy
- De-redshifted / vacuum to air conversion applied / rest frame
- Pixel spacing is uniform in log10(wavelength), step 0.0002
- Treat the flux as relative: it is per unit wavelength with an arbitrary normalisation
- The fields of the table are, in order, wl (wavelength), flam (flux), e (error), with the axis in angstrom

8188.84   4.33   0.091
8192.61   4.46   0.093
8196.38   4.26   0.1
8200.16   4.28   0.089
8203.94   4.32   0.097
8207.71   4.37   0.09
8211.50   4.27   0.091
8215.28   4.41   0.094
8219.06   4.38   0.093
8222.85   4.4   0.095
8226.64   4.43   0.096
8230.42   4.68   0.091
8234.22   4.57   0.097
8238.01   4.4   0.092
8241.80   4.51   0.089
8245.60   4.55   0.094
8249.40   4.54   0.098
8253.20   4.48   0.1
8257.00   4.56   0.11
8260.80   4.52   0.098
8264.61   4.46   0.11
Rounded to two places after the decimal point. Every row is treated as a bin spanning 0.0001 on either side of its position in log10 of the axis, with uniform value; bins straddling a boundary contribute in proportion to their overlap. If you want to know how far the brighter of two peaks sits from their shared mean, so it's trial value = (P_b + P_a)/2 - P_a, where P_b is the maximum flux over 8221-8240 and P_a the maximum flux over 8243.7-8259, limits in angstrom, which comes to 0.06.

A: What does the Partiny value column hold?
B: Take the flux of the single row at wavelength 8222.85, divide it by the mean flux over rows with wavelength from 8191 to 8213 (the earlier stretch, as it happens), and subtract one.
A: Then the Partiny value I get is 0.017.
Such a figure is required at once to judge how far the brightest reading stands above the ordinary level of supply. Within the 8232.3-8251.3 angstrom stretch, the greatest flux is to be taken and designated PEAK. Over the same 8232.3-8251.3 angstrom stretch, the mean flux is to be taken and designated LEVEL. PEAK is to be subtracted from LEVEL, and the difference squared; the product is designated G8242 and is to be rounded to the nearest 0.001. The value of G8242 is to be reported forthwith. 0.003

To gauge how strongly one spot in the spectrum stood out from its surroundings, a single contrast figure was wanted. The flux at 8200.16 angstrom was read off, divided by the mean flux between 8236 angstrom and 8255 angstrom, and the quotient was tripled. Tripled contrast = 2.86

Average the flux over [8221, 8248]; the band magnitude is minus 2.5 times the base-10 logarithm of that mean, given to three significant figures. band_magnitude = -1.63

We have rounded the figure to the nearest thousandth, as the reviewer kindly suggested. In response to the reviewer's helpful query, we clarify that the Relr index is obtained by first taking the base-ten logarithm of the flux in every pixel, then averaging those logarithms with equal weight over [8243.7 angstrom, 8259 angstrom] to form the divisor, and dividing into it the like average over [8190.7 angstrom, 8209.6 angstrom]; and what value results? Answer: 0.971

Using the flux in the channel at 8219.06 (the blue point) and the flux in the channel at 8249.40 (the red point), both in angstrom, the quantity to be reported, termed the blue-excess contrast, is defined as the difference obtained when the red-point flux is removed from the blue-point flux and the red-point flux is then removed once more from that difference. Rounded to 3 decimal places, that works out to -4.700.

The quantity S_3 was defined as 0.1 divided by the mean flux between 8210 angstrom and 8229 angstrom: 0.0228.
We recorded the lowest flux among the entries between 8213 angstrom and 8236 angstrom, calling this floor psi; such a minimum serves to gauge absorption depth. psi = 4.38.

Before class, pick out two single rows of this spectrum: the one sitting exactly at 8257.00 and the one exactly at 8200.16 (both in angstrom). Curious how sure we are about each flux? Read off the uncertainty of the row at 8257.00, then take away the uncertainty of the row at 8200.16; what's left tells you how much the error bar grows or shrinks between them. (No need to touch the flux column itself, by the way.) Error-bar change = 0.0210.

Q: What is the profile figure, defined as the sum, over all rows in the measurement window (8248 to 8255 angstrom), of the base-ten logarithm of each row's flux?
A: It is 1.31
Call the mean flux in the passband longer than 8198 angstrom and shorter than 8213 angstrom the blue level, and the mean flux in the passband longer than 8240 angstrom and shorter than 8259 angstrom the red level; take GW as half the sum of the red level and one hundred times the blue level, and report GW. 218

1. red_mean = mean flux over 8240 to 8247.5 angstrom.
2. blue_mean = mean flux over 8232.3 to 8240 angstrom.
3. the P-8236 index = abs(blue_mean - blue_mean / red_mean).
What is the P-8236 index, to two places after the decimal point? 3.49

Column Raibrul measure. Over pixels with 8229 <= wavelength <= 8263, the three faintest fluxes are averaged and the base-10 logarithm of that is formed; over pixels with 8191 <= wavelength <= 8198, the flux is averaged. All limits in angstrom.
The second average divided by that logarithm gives 6.71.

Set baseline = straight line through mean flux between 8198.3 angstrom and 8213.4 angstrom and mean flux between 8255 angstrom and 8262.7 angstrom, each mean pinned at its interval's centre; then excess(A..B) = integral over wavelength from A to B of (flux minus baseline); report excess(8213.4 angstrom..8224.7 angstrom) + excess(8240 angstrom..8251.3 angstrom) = 0.9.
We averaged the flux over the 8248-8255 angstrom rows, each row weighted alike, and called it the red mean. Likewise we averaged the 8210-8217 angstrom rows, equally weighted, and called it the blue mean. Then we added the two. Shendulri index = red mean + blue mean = 8.85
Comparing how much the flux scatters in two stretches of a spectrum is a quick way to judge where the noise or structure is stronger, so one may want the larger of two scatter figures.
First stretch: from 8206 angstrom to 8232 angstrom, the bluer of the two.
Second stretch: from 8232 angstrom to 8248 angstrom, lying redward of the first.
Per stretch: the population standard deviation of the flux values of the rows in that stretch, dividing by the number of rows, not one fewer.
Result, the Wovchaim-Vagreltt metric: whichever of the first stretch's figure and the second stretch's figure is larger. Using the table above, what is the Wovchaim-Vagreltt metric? 0.116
